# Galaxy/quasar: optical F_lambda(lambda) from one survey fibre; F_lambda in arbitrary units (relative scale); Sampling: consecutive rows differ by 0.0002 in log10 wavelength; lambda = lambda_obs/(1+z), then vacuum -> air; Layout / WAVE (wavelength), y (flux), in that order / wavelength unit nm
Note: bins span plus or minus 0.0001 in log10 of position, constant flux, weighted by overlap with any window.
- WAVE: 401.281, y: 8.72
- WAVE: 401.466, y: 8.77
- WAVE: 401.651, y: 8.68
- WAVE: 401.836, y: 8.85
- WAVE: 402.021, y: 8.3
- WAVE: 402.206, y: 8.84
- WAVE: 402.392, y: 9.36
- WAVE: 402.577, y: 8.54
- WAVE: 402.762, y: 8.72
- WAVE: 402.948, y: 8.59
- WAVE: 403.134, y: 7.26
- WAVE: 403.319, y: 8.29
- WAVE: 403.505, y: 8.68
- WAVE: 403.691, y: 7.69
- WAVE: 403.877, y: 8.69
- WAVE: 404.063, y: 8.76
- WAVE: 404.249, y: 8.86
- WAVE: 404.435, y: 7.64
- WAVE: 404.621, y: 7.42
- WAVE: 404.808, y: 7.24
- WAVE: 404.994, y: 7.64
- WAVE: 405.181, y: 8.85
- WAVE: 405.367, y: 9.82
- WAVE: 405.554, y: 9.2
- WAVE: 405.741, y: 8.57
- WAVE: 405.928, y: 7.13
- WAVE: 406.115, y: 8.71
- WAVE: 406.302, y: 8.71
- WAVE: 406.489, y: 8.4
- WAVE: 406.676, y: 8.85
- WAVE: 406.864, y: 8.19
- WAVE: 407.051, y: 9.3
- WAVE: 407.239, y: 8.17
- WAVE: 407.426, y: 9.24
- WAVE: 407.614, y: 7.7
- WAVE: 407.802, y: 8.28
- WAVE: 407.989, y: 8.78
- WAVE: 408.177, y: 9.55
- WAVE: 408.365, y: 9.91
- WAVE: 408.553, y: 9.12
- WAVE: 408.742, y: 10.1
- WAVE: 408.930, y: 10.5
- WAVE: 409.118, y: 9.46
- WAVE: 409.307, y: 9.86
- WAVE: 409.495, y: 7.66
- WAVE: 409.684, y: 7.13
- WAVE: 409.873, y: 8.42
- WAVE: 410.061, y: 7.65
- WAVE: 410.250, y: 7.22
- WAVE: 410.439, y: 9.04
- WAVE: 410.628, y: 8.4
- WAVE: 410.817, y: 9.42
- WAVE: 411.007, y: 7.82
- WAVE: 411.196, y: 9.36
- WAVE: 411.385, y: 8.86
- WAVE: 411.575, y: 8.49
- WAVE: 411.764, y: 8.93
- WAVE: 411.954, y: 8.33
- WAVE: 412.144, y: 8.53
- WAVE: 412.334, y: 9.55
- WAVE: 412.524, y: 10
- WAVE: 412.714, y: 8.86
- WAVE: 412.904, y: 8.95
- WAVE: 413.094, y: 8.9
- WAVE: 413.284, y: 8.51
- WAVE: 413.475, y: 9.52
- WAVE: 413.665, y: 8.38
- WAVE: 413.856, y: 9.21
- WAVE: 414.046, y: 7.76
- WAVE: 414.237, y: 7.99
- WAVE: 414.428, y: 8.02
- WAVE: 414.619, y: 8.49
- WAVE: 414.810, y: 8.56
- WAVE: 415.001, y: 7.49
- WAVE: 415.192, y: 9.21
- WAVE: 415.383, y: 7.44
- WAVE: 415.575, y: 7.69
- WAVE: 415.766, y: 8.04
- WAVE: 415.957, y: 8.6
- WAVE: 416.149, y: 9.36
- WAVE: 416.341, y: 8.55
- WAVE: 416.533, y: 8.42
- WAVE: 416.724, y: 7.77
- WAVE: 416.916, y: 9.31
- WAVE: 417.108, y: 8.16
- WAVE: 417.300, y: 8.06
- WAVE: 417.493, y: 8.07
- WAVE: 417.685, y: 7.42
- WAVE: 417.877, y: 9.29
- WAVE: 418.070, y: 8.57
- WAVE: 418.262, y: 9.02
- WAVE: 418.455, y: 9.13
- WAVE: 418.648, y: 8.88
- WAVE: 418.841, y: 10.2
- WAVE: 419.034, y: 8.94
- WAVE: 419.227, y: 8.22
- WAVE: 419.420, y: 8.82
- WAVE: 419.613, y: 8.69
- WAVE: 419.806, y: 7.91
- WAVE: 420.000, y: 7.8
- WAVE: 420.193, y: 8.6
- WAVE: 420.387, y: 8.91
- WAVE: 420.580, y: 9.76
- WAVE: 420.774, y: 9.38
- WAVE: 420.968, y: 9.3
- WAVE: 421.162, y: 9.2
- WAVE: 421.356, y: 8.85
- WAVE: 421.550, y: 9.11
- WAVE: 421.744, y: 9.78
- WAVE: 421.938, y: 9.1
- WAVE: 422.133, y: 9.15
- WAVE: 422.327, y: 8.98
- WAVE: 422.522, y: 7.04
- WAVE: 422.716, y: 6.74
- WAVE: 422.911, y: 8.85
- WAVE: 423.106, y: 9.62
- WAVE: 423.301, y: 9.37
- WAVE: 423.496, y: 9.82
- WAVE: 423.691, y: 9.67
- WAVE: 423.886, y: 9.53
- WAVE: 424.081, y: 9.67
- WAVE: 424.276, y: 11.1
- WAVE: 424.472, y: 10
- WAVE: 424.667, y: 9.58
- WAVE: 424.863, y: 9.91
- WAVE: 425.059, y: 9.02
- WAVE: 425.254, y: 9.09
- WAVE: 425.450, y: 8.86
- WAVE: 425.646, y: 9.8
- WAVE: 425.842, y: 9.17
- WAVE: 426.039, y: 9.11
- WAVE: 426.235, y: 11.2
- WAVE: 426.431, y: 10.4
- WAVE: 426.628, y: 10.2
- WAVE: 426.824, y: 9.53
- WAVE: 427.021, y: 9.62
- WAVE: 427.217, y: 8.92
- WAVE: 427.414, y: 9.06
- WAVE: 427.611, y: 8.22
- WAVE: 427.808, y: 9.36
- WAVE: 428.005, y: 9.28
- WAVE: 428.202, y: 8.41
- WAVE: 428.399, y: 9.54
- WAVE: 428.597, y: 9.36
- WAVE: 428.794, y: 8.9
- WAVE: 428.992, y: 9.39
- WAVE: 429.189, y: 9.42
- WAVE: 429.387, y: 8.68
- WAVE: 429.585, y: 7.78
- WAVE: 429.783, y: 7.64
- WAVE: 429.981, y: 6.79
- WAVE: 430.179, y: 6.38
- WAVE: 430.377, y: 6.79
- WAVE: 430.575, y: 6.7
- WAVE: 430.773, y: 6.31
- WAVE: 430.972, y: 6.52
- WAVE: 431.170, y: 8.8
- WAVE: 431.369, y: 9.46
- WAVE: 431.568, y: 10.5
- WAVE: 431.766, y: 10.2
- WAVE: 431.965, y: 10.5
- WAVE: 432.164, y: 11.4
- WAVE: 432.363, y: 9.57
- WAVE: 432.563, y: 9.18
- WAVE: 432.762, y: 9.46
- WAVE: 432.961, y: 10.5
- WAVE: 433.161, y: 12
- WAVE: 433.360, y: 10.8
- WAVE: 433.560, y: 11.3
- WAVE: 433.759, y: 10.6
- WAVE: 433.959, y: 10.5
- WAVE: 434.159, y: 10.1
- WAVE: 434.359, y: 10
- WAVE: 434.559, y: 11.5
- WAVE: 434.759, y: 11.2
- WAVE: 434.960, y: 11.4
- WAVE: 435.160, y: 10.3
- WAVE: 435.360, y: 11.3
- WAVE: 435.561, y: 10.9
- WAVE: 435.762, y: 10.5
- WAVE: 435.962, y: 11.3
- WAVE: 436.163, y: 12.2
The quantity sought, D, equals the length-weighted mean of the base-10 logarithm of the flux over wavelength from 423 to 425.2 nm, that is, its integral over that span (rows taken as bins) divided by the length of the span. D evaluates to 0.988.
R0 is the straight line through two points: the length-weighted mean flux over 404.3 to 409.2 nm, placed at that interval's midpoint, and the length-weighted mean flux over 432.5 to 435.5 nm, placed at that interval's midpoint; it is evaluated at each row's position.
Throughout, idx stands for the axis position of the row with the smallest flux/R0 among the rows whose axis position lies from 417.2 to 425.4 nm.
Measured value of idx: 422.716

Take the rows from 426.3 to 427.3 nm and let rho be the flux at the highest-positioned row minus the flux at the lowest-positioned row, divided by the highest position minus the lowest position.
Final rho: -2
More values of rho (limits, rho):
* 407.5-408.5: 3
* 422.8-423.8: 1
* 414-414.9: 1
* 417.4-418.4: 1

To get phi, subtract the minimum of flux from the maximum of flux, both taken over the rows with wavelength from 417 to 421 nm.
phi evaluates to 2.78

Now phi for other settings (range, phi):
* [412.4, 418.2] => 2.58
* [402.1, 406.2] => 2.69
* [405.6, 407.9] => 2.17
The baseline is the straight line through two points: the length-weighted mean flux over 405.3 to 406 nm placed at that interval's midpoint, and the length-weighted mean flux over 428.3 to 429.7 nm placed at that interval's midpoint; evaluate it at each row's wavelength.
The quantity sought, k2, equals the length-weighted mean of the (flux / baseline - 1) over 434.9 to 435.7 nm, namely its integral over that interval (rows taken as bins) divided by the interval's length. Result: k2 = 0.20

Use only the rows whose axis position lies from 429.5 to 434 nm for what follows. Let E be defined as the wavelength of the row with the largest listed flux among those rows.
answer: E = 433.161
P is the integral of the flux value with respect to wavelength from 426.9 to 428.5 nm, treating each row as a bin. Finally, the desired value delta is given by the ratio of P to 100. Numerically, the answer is 0.145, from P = 14.5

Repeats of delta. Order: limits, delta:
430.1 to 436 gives 0.582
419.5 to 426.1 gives 0.603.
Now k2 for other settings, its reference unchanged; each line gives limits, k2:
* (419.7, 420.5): -0.06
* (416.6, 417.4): -0.06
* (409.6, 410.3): -0.13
